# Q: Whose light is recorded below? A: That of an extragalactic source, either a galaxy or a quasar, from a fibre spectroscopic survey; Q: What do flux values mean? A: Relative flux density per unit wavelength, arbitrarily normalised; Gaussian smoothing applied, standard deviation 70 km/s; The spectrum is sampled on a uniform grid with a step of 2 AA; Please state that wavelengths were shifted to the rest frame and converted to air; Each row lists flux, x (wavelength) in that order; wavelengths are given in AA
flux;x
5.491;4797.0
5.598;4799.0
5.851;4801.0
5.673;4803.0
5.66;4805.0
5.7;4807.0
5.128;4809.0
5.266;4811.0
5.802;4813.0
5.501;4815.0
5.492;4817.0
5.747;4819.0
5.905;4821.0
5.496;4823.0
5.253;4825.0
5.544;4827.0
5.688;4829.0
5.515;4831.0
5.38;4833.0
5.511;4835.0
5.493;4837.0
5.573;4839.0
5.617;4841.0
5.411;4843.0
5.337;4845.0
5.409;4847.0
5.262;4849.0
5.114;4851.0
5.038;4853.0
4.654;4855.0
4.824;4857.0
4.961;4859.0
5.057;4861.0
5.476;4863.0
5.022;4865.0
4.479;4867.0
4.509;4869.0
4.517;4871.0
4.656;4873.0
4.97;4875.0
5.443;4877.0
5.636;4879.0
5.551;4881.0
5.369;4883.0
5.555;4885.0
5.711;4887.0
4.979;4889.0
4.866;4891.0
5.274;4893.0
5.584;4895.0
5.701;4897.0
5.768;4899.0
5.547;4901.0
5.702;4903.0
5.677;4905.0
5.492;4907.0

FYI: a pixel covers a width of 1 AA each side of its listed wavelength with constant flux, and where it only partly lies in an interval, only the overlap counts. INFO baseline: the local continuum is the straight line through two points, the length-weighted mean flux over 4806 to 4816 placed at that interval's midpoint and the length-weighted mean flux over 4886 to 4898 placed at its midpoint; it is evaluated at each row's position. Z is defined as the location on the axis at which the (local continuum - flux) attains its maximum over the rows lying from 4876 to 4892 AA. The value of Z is 4891.0 AA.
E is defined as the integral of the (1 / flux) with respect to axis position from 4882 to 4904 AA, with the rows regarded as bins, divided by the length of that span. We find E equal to 0.184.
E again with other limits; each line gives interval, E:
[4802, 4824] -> 0.180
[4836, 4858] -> 0.191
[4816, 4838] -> 0.180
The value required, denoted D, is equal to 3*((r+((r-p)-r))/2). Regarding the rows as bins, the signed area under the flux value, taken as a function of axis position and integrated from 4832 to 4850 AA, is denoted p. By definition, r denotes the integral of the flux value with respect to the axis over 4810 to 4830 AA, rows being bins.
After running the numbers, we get 20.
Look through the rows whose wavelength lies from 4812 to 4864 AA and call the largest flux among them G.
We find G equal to 5.905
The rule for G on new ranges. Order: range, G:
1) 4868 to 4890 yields 5.711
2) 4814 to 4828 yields 5.905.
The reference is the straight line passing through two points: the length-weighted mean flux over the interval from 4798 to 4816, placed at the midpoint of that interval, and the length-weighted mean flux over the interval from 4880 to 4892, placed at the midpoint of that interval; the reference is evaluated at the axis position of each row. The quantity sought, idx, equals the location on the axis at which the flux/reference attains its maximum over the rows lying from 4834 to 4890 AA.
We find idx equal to 4887.0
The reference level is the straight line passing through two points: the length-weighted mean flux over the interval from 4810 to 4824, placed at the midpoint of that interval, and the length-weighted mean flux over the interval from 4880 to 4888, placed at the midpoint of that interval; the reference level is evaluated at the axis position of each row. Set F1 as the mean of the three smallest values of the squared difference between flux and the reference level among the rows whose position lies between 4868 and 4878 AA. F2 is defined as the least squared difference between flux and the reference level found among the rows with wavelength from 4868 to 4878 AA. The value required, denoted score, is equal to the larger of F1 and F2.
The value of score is 0.4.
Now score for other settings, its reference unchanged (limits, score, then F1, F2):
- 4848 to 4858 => 0.2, 0.20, 0.098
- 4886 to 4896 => 0.0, 0.03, 0.002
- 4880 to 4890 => 0.0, 0.01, 0.000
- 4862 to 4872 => 0.5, 0.46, 0.008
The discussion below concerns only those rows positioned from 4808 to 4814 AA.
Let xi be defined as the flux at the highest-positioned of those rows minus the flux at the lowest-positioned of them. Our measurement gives 0.7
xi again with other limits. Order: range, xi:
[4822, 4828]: 0.0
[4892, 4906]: 0.4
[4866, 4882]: 1.1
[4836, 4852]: -0.4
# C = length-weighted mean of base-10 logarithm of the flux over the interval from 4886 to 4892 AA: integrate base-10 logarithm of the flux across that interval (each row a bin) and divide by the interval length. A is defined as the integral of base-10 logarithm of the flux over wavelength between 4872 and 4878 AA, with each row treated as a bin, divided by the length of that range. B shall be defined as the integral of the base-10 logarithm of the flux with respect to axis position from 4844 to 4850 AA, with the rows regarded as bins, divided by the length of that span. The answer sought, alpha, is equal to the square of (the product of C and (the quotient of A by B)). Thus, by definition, 0.47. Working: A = 0.70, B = 0.727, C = 0.71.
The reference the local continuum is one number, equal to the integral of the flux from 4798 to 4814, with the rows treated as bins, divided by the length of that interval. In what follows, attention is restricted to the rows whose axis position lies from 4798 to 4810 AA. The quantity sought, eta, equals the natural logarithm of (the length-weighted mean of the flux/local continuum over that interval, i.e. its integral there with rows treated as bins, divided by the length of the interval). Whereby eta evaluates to 0.00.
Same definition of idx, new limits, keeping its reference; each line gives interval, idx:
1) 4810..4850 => 4821.0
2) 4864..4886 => 4879.0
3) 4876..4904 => 4899.0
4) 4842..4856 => 4847.0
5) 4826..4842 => 4829.0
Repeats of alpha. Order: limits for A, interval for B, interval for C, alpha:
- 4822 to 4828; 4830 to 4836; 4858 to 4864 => 0.50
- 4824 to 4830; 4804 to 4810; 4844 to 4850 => 0.53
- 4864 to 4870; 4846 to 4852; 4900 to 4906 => 0.49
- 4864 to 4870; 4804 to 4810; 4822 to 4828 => 0.44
